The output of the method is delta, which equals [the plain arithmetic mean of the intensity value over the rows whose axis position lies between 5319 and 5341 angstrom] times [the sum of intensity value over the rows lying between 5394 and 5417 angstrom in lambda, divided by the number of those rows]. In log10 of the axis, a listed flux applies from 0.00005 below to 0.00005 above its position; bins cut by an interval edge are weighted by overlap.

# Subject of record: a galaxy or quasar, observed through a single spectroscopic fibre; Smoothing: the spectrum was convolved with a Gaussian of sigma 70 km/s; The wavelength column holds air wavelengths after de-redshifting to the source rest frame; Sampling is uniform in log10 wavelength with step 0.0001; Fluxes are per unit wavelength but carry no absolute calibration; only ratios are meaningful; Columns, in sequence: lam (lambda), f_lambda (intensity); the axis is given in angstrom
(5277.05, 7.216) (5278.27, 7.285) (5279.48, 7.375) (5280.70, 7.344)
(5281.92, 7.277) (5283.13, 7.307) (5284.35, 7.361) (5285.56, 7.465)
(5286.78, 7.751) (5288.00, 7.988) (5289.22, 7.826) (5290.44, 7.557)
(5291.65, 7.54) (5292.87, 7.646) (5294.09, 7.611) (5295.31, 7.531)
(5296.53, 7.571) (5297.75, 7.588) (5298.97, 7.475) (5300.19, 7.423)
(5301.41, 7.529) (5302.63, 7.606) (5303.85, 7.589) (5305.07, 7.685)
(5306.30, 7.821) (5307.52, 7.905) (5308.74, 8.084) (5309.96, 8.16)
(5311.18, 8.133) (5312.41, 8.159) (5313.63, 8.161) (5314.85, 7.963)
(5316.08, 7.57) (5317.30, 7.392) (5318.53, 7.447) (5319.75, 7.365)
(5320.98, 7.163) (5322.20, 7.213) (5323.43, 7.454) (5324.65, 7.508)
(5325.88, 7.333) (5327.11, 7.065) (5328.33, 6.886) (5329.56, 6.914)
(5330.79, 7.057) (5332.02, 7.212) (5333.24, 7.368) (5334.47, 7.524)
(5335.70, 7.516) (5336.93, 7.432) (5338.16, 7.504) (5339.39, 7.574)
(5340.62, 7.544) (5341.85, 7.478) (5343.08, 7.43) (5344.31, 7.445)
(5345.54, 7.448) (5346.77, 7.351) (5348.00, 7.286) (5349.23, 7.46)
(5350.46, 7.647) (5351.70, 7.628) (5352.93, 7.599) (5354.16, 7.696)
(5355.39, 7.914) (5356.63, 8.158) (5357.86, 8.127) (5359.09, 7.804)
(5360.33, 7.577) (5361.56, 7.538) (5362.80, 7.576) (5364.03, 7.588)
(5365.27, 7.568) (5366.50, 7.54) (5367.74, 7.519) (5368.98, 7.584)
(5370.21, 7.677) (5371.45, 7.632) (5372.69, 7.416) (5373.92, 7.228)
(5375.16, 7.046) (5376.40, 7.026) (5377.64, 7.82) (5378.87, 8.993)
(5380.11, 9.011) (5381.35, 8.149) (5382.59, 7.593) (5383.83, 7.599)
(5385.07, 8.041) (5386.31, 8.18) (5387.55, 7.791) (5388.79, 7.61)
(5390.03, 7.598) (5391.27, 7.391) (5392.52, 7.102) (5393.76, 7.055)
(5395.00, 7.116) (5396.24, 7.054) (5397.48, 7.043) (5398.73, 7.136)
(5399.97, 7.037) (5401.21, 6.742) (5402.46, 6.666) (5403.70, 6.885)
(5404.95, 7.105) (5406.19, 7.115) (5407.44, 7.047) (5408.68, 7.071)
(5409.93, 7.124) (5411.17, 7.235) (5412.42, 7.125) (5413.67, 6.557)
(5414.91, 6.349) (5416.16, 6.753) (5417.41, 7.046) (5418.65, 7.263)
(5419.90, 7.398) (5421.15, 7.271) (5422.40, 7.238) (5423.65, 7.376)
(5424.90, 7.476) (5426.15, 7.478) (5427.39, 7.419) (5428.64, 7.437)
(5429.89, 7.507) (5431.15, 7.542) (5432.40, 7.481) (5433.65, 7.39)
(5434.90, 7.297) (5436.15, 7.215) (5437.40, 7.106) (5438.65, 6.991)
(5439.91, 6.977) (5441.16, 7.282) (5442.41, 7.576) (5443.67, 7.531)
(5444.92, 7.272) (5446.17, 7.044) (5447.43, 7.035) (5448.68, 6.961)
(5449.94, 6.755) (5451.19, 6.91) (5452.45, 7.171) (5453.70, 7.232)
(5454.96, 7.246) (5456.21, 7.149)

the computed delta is 50.8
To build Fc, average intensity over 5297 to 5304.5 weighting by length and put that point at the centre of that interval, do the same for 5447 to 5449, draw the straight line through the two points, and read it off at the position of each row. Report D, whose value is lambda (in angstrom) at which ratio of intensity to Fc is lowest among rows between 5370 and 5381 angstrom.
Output 5376.40 angstrom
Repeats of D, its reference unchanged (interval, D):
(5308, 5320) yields 5319.75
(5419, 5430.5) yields 5422.40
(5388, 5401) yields 5393.76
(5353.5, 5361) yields 5360.33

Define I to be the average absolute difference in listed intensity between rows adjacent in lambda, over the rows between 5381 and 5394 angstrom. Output 0.227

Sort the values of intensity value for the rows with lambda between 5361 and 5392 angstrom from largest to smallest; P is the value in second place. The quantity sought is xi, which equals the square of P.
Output 81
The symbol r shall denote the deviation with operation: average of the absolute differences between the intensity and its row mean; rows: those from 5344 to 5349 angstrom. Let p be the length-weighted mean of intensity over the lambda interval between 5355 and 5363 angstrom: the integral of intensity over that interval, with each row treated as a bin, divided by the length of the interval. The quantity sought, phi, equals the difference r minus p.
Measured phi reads -7.75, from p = 7.82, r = 0.06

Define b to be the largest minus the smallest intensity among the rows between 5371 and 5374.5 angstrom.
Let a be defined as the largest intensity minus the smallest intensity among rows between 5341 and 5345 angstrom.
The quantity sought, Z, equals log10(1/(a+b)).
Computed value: 0.34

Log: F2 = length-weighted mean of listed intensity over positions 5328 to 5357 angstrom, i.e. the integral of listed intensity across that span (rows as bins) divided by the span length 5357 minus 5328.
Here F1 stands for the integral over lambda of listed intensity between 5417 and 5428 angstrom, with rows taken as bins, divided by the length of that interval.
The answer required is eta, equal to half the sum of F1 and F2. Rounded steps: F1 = 7.34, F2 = 7.5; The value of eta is 7.40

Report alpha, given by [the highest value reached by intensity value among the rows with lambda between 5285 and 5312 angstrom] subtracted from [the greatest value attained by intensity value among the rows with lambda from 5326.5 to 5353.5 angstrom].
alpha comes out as -0.5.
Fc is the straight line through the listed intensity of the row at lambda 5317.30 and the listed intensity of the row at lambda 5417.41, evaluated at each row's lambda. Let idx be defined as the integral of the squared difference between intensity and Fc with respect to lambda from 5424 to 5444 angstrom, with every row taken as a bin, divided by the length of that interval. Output 0.17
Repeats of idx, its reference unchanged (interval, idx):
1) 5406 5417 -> 0.10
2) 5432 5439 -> 0.09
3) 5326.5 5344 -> 0.06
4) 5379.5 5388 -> 1.00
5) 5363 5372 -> 0.14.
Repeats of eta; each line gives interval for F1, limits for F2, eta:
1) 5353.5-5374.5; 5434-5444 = 7.45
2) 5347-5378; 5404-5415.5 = 7.27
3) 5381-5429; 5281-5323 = 7.44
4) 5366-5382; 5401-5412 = 7.37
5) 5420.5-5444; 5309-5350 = 7.41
